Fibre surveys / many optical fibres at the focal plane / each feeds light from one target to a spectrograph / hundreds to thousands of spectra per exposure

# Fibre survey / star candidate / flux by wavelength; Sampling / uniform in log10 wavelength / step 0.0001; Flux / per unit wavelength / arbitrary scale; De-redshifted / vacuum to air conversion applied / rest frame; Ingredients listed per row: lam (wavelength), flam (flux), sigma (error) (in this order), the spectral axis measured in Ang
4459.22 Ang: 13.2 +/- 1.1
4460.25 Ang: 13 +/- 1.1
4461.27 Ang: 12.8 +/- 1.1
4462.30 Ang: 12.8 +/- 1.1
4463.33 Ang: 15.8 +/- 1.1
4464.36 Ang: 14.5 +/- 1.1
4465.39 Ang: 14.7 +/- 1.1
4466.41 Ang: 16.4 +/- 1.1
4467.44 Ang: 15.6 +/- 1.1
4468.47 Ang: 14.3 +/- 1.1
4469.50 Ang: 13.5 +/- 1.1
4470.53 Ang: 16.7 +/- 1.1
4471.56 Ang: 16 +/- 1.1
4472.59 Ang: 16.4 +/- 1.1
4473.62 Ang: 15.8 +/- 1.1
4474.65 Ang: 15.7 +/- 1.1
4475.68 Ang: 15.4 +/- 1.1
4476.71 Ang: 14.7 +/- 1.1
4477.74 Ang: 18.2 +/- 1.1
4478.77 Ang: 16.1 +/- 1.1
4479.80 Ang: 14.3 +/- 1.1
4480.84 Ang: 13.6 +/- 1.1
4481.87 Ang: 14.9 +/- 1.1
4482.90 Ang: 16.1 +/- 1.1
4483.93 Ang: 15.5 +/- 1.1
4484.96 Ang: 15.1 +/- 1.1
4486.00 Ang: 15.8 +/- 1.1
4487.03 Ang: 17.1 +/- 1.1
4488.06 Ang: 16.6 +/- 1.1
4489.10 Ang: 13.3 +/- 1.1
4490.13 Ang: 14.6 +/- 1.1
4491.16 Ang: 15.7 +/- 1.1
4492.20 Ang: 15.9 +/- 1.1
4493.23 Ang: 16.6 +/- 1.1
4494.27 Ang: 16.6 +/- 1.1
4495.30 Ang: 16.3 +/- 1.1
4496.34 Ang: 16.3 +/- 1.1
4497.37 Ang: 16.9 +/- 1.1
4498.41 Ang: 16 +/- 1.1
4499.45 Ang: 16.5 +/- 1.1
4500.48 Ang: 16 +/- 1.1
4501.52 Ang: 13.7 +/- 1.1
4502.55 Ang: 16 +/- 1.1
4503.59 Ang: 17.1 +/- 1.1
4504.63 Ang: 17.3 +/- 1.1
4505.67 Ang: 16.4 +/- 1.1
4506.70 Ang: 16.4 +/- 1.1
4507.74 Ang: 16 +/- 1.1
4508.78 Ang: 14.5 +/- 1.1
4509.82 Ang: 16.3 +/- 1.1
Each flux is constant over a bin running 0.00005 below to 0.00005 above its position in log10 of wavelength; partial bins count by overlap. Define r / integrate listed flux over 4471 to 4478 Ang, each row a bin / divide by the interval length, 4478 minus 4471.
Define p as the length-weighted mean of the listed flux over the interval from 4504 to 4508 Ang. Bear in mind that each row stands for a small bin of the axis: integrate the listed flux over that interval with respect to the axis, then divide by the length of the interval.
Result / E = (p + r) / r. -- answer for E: 2.04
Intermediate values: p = 16.6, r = 16.0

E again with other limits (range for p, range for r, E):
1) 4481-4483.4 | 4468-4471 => 2.03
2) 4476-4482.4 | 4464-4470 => 2.03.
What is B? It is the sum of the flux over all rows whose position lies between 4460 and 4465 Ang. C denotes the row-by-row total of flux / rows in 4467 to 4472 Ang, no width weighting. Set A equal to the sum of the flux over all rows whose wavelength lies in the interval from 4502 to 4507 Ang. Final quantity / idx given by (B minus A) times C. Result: -1088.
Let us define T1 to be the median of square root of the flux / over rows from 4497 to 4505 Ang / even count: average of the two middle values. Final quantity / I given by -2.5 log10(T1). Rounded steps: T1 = 4.03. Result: -1.51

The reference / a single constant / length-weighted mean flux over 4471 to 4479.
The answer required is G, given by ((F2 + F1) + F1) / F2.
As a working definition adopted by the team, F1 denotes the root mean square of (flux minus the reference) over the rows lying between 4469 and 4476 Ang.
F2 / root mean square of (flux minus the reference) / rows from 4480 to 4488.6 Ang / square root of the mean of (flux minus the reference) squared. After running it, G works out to 2.87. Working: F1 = 1.0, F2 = 1.1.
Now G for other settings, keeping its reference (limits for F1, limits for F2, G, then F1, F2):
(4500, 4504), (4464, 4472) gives 2.91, 1.3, 1.3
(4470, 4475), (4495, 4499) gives 2.65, 0.4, 0.5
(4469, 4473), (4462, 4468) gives 2.67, 1.3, 1.6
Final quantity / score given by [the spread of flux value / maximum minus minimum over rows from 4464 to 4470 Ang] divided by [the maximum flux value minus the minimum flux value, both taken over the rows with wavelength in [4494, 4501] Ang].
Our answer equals 3.2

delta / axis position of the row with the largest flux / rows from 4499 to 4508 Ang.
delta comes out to 4504.63 Ang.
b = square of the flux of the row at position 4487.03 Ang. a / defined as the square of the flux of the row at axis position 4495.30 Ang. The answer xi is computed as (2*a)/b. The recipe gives 1.8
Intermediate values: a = 266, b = 292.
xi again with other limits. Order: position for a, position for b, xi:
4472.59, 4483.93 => 2.2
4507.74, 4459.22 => 2.9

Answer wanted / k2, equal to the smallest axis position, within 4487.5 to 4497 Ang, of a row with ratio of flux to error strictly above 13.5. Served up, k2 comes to 4488.06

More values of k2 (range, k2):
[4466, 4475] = 4466.41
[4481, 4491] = 4481.87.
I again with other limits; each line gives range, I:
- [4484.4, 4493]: -1.50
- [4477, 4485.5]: -1.48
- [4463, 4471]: -1.48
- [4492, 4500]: -1.52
